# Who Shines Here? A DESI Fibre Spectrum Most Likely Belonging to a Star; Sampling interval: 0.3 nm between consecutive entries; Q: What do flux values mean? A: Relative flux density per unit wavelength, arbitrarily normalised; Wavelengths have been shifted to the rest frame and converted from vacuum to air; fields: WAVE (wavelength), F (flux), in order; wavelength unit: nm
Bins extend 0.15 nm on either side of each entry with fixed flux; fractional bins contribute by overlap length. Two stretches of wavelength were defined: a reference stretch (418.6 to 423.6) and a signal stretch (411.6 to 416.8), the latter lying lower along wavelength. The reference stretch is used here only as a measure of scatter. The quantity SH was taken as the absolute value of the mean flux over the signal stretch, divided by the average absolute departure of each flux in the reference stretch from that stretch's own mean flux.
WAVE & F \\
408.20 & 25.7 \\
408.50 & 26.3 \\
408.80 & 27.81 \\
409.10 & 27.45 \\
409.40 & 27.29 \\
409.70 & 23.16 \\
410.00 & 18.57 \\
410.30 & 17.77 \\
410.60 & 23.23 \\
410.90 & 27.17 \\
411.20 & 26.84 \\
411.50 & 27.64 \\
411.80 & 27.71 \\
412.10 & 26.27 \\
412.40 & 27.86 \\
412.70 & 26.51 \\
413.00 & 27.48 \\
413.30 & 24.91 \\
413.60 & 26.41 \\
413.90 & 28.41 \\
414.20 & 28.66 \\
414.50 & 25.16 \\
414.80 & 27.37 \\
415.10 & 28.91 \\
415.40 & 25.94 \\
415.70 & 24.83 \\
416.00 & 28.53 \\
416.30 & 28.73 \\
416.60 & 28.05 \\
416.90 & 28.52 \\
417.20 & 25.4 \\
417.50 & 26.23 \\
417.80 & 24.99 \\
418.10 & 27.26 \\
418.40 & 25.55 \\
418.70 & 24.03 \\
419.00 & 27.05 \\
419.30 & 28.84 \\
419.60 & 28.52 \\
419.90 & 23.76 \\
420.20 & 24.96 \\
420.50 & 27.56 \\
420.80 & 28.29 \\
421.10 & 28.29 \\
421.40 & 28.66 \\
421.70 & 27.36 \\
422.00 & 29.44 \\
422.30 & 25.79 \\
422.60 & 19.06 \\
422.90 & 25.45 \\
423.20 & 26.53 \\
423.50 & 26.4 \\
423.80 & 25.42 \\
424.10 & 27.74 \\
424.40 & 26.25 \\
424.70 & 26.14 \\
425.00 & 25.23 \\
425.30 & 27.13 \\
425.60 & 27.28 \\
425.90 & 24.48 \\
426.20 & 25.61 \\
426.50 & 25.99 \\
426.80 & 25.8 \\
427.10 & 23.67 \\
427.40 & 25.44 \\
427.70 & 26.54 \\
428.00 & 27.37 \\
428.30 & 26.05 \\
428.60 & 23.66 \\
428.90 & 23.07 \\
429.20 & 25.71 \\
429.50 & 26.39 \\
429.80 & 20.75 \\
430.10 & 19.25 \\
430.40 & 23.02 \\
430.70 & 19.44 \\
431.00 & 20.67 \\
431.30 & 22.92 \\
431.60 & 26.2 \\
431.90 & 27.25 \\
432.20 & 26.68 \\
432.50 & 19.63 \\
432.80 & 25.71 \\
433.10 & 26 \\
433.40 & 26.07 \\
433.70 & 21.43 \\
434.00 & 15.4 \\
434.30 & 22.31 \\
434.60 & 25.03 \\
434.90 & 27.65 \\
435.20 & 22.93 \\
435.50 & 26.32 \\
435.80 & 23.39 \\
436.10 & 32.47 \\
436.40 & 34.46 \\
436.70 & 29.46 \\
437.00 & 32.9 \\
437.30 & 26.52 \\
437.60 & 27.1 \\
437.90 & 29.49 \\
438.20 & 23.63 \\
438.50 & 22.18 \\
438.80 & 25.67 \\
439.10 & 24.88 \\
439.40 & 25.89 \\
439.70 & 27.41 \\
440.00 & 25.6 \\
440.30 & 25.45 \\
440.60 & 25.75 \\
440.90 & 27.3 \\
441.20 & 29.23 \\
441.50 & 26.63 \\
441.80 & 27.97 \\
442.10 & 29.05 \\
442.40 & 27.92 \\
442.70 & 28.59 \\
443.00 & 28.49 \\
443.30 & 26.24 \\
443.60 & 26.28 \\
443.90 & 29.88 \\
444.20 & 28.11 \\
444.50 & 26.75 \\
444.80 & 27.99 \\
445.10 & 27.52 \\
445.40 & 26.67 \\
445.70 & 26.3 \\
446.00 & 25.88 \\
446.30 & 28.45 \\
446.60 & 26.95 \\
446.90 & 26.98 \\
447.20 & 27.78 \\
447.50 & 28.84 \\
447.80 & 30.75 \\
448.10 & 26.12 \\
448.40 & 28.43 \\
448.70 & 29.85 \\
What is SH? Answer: 15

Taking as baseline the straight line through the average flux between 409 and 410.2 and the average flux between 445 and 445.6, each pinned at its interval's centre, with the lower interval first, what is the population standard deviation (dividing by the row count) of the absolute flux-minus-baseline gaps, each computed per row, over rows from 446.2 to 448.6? 1.0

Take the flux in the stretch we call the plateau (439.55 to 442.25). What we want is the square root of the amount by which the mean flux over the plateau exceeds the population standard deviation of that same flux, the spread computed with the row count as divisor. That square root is 5.08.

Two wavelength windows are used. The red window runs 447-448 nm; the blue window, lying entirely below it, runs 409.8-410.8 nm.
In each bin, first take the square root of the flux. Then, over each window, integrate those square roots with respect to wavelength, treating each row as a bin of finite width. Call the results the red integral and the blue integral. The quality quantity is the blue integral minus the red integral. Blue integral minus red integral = -0.9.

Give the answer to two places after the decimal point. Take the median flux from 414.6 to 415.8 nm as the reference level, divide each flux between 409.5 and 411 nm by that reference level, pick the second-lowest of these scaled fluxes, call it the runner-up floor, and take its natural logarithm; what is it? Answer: -0.36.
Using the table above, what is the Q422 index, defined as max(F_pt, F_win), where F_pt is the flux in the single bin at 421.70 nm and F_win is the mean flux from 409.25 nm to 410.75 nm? 27.4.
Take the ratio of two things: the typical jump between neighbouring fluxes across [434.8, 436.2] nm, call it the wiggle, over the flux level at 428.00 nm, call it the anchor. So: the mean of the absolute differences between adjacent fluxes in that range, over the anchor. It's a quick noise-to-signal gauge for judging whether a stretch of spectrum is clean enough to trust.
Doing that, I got 0.18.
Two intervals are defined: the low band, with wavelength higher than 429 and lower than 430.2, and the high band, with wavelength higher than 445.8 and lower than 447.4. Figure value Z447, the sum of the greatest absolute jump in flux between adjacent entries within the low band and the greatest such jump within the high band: 8.2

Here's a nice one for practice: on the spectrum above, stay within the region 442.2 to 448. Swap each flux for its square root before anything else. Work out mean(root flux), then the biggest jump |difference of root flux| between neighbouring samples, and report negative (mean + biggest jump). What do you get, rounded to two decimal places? -5.60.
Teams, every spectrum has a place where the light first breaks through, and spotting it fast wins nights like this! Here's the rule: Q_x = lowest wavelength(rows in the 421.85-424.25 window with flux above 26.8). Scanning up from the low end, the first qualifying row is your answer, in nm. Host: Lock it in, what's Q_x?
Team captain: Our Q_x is 422.00 nm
